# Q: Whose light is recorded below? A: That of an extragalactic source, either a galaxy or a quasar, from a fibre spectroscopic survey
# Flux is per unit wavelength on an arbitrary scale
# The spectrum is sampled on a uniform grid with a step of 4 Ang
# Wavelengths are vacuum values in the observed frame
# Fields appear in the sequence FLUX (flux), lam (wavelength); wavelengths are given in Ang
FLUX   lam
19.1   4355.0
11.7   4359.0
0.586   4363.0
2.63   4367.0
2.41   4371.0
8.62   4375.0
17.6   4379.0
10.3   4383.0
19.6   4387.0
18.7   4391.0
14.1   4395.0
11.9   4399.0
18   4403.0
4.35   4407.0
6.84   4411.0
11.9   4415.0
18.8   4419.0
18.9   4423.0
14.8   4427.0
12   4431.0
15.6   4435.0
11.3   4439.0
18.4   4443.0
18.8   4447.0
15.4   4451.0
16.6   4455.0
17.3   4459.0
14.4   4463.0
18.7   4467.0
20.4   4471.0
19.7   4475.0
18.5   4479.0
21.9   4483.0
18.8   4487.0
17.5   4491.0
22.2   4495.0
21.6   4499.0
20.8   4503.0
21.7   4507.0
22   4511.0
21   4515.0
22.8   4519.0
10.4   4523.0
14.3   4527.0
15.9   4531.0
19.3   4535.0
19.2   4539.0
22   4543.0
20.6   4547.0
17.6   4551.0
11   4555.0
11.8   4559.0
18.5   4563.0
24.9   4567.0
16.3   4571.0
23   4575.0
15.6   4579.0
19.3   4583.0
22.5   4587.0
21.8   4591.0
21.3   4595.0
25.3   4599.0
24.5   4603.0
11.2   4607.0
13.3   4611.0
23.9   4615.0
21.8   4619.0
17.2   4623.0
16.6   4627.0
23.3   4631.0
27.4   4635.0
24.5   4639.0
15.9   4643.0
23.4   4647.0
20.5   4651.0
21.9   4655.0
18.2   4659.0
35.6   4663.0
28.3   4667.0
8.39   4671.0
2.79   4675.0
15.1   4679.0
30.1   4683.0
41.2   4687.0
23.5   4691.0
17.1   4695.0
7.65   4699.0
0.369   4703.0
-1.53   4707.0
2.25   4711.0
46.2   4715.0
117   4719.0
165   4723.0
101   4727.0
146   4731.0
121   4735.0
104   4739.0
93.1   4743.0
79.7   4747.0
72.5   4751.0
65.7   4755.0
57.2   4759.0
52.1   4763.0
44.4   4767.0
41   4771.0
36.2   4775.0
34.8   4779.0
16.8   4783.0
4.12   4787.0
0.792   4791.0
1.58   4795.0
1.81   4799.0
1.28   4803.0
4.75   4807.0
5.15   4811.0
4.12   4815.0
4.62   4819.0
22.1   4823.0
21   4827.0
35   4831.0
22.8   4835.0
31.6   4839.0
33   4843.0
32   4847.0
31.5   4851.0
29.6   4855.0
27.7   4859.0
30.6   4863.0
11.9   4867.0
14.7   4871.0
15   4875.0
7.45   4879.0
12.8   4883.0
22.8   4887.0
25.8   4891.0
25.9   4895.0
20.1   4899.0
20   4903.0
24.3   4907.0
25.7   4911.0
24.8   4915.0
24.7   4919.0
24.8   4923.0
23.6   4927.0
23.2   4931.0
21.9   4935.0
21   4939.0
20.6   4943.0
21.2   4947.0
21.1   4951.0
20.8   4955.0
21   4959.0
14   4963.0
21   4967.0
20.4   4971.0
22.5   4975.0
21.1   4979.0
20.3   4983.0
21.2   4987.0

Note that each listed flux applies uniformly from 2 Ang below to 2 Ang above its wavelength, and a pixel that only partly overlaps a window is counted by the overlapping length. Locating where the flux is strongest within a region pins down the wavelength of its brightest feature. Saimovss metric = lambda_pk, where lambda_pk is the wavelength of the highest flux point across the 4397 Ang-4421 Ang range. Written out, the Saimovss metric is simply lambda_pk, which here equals 4419.0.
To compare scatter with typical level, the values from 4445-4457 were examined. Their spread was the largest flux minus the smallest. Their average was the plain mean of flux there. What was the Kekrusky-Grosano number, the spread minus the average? -14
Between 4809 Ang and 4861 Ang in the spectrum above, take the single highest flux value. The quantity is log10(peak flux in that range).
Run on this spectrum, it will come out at 1.54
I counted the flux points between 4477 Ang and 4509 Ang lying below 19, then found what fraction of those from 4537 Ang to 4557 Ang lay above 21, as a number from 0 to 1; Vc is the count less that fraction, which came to 2.8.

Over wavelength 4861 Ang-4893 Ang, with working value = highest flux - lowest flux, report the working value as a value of 23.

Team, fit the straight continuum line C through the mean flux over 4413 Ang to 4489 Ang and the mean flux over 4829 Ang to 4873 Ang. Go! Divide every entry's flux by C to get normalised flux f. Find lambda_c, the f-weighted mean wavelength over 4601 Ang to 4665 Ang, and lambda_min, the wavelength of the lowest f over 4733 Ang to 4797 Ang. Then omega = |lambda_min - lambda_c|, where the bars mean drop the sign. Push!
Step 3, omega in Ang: 156.3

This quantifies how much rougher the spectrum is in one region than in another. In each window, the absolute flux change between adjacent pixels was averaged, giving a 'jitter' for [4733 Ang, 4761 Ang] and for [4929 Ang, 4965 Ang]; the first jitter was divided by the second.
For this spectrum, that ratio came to 7.9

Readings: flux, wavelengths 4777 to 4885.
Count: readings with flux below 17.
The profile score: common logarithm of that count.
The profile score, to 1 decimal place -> 1.2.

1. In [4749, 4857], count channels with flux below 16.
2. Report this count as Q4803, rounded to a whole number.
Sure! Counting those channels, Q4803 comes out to 9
